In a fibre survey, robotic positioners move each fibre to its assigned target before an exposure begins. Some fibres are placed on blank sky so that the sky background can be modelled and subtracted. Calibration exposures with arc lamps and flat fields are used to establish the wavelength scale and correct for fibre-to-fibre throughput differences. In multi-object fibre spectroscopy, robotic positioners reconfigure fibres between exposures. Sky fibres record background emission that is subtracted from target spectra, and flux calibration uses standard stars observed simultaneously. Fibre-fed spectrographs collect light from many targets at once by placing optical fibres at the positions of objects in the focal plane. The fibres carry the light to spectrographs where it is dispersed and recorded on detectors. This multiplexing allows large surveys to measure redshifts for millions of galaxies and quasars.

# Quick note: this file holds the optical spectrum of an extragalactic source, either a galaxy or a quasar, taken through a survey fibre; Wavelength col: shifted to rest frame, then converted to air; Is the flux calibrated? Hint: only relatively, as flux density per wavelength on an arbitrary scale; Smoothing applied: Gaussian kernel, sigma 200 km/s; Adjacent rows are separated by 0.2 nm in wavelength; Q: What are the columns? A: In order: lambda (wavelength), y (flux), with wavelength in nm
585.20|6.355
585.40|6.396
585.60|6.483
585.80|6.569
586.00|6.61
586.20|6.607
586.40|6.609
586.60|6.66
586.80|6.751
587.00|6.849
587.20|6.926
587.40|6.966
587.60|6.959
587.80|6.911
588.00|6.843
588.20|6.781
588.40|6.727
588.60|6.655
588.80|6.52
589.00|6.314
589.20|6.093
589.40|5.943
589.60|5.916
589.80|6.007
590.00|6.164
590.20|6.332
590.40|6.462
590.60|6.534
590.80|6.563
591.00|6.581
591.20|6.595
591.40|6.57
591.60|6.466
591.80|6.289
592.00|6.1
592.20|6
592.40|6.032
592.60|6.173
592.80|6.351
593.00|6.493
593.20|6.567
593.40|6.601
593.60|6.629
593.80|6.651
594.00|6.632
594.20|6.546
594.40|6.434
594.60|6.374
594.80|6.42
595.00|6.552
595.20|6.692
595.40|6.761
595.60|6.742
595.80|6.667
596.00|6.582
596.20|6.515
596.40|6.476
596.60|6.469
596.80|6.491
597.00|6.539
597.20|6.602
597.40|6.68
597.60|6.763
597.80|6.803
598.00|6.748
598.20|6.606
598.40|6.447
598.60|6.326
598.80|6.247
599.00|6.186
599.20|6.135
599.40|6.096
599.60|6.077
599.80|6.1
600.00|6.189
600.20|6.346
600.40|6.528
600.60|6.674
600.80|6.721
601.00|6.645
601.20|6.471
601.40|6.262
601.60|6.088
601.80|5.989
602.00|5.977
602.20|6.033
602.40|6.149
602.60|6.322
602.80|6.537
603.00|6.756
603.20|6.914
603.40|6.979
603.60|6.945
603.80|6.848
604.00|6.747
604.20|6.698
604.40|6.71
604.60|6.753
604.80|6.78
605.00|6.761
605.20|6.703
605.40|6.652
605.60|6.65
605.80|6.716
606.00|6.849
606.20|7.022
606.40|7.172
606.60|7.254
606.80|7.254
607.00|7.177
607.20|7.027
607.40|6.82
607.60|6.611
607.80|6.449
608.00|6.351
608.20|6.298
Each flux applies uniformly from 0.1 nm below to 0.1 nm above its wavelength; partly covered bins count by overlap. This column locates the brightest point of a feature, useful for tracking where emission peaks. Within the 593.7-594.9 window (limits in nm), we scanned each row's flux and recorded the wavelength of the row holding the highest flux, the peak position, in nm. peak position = 593.80 nm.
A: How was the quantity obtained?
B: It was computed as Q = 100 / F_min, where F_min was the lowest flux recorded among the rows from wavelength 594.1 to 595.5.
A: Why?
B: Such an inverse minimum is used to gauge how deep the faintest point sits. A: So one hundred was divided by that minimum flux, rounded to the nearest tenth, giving 15.7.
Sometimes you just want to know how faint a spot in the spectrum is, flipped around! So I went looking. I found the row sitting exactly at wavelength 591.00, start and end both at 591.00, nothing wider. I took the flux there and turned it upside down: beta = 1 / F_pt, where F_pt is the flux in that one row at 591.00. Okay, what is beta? 0.1520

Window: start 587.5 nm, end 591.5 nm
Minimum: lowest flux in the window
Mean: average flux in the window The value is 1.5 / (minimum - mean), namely -2.7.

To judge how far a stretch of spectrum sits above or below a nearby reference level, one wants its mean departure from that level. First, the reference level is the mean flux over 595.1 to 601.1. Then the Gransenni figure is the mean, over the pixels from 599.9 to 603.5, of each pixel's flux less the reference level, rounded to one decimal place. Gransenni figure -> -0.1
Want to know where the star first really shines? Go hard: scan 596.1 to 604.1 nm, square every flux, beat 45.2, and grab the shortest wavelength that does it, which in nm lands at 597.60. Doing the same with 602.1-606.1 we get 603.00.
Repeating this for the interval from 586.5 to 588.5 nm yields 586.80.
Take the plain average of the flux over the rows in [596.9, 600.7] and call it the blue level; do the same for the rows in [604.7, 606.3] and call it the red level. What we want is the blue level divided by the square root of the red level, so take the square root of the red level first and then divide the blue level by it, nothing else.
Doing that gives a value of 2.47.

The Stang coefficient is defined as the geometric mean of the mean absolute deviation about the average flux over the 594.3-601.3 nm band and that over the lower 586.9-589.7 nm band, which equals 0.23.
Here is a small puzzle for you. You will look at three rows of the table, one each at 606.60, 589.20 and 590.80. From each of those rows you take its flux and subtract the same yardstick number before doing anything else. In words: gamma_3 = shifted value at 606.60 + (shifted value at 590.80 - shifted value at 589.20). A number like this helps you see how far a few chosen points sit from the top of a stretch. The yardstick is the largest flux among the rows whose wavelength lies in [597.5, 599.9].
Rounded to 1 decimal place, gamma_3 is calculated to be 0.9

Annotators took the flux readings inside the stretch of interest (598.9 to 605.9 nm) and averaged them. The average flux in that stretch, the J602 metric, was 6.49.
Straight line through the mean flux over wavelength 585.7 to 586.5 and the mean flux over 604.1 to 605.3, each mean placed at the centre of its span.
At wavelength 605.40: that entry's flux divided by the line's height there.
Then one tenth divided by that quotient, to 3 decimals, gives 0.101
